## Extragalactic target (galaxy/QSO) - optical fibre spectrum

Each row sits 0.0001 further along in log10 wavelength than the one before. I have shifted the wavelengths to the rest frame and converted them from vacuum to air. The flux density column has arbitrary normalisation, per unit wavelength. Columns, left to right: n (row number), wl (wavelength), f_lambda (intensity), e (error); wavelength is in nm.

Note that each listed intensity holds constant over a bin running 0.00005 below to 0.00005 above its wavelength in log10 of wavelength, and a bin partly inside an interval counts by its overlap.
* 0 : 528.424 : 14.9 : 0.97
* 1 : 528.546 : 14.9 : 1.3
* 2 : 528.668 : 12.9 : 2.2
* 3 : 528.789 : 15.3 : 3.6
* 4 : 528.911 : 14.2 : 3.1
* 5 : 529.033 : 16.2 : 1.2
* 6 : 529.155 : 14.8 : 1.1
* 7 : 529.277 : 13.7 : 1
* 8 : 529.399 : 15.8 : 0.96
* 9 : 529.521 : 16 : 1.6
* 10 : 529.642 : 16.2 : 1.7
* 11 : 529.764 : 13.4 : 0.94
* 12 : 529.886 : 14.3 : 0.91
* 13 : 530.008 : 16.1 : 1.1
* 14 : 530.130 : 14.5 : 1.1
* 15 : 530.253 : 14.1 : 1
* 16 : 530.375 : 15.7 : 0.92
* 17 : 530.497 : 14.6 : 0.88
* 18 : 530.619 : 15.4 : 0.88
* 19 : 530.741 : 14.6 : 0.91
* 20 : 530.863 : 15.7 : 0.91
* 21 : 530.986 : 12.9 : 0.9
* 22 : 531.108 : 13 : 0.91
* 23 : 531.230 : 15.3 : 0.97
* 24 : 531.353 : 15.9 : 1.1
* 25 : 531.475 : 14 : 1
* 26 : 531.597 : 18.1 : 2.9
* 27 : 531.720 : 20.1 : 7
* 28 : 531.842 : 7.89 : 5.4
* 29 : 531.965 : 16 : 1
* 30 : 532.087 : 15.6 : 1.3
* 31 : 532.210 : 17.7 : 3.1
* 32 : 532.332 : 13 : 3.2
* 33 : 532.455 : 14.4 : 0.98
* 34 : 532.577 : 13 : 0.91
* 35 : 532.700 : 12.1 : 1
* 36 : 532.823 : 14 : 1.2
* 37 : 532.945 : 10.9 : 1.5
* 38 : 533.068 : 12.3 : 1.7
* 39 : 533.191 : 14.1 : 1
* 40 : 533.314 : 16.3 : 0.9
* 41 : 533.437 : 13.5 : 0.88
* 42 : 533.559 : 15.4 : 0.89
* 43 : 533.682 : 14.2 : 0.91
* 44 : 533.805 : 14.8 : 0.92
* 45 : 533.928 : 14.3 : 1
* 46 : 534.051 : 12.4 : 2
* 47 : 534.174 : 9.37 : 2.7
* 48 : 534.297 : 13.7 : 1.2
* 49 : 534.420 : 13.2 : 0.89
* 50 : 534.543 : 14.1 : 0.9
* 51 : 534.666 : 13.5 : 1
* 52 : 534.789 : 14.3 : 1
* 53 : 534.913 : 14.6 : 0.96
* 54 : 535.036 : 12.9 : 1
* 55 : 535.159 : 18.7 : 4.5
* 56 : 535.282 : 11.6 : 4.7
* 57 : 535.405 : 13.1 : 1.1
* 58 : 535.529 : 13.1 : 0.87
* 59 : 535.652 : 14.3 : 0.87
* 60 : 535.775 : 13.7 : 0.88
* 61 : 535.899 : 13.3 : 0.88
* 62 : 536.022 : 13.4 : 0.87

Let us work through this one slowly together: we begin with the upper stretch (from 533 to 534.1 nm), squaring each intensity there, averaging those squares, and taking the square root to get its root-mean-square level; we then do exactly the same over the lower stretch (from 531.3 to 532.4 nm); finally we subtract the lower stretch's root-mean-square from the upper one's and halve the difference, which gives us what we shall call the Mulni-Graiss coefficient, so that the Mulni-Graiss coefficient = -0.76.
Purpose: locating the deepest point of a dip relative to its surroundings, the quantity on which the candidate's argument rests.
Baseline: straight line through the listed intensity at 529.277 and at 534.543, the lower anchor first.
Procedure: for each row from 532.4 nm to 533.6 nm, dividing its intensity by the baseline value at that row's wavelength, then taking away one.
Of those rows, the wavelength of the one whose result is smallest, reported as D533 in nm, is 532.945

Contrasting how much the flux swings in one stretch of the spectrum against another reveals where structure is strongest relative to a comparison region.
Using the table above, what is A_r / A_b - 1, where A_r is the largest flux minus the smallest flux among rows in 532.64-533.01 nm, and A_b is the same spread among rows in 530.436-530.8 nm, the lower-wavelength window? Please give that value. 2.9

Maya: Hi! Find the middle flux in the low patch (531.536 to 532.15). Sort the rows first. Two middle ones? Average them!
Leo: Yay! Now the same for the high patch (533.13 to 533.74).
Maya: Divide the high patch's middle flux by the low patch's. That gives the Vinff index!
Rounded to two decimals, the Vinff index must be 0.89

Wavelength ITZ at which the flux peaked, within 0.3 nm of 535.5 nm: 535.652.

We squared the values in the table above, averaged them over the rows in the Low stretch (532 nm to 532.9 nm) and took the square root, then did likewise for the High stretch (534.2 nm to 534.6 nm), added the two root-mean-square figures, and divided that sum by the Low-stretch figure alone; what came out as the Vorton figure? 1.95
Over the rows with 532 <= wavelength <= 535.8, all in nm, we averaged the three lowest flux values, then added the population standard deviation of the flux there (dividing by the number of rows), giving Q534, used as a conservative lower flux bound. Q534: 12.4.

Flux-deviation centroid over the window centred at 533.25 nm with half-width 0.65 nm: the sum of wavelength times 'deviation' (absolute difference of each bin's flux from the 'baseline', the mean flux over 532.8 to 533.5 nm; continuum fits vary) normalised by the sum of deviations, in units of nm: 533.23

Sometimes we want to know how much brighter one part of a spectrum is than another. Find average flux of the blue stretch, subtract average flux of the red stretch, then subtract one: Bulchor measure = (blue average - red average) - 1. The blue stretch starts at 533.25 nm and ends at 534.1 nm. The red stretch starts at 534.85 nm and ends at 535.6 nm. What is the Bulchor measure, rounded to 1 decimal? -0.6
